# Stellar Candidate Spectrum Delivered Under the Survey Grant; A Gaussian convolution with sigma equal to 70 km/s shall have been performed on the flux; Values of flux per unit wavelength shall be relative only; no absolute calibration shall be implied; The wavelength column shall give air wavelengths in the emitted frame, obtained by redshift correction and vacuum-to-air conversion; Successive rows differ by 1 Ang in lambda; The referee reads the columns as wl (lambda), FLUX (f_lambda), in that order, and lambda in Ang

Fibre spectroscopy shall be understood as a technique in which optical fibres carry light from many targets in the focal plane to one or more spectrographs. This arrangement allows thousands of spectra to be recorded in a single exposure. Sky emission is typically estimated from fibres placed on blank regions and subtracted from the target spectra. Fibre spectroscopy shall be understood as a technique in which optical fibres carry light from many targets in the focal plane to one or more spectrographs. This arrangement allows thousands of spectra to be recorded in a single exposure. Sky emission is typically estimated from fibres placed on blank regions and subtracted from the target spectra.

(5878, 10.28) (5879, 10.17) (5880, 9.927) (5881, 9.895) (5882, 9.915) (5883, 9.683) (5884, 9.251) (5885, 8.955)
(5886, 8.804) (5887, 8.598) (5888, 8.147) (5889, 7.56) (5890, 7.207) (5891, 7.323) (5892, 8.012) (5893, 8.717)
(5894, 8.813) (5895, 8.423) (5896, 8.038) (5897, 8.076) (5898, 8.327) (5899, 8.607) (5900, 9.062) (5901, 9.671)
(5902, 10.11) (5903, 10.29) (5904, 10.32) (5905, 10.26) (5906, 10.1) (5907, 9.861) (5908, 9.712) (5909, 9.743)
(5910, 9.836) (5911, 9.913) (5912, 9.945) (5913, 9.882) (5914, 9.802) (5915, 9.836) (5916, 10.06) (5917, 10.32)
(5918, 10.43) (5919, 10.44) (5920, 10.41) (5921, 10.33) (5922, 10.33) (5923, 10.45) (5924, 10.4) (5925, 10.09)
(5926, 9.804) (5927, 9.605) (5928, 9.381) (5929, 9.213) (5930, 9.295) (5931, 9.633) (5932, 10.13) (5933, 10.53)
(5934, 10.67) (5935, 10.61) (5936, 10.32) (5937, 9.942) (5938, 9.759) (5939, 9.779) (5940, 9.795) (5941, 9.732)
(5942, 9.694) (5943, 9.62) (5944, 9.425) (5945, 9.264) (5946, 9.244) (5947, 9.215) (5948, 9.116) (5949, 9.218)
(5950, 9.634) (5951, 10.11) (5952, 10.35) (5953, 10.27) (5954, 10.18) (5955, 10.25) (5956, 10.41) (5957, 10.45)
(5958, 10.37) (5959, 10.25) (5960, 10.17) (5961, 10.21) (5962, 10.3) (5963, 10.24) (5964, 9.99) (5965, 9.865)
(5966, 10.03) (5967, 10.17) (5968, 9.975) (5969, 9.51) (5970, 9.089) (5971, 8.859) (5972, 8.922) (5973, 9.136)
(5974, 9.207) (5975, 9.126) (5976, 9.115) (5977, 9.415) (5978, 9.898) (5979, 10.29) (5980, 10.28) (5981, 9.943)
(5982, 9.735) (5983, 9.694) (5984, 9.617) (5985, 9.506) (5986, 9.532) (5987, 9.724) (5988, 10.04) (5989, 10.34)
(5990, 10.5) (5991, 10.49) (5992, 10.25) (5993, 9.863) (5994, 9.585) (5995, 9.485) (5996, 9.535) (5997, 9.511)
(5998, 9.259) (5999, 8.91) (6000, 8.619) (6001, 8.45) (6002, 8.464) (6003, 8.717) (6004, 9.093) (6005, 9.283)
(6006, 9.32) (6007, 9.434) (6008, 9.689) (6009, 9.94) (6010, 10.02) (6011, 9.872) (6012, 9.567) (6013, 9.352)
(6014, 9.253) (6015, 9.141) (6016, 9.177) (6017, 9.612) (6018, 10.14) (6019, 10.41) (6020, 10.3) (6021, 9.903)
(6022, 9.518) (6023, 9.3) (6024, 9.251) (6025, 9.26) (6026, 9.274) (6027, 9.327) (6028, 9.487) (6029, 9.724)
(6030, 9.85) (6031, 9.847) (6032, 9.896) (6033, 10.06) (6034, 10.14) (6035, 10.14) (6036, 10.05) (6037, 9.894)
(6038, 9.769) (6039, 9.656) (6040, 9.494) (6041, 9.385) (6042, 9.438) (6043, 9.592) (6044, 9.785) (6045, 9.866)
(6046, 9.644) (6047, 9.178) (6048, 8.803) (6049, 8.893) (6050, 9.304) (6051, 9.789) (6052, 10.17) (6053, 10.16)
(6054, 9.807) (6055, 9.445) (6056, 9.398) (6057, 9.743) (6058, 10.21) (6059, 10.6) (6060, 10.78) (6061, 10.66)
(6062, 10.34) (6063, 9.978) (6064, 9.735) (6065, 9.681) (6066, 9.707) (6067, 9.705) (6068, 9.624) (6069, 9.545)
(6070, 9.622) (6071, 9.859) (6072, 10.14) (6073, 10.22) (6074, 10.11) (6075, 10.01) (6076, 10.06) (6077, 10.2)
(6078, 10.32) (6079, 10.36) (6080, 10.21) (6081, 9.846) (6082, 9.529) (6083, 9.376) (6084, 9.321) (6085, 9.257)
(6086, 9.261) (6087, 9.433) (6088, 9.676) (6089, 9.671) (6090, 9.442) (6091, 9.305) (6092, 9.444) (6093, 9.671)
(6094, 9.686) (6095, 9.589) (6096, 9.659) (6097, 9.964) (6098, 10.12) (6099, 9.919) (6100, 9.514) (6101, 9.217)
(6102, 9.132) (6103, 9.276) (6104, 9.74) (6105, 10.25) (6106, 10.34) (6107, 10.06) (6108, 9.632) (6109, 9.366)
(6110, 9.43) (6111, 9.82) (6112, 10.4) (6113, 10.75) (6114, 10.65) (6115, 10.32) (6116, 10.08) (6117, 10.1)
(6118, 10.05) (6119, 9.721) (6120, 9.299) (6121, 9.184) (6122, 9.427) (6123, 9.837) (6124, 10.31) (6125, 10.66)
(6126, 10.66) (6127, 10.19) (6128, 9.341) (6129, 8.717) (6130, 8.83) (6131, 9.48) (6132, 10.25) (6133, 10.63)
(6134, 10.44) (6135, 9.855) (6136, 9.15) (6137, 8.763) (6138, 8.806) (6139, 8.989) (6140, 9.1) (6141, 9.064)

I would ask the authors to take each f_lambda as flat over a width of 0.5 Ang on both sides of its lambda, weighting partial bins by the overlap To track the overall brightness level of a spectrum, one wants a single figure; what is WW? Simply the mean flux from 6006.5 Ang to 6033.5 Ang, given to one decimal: 9.7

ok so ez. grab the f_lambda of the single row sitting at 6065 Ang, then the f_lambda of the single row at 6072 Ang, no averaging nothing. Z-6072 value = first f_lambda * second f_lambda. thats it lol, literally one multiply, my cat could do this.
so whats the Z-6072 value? 98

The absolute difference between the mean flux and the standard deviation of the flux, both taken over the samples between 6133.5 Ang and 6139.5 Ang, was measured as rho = 8.7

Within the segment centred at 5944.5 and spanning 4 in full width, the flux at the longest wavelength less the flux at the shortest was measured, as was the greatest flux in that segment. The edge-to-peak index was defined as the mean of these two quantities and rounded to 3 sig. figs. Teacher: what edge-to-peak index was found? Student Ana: 4.62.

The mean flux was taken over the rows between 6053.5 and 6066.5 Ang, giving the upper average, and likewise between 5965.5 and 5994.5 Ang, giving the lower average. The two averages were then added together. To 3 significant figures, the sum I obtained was 19.7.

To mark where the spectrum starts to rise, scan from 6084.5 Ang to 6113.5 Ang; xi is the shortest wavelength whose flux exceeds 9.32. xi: 6087 Ang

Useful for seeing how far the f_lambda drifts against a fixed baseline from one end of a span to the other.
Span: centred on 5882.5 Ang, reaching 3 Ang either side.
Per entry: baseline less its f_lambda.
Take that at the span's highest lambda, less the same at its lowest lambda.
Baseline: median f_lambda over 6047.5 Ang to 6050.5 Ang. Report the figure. 1.0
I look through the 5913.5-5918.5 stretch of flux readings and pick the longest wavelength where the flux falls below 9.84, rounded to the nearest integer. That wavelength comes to 5915 Ang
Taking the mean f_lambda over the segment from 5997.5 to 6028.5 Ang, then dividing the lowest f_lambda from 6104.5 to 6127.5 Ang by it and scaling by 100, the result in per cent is 97.7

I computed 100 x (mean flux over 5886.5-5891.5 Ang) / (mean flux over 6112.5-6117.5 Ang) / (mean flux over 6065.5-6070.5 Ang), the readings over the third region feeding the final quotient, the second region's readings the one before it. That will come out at 7.76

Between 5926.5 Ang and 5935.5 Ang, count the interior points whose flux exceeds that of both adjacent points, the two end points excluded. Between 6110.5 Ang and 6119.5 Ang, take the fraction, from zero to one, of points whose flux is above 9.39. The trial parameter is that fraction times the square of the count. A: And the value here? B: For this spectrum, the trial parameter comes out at 1.0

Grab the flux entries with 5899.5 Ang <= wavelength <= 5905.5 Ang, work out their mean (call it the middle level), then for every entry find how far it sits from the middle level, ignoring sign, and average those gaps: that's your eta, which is 0.39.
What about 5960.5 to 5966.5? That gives 0.14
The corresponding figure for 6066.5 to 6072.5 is 0.17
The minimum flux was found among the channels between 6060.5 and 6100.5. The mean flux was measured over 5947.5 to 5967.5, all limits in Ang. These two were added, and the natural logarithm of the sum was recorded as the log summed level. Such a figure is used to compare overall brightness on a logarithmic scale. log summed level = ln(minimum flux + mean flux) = 2.962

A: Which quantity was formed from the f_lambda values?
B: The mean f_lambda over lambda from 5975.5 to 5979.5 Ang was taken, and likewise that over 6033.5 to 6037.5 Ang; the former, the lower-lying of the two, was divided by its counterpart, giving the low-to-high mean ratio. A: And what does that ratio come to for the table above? 0.96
